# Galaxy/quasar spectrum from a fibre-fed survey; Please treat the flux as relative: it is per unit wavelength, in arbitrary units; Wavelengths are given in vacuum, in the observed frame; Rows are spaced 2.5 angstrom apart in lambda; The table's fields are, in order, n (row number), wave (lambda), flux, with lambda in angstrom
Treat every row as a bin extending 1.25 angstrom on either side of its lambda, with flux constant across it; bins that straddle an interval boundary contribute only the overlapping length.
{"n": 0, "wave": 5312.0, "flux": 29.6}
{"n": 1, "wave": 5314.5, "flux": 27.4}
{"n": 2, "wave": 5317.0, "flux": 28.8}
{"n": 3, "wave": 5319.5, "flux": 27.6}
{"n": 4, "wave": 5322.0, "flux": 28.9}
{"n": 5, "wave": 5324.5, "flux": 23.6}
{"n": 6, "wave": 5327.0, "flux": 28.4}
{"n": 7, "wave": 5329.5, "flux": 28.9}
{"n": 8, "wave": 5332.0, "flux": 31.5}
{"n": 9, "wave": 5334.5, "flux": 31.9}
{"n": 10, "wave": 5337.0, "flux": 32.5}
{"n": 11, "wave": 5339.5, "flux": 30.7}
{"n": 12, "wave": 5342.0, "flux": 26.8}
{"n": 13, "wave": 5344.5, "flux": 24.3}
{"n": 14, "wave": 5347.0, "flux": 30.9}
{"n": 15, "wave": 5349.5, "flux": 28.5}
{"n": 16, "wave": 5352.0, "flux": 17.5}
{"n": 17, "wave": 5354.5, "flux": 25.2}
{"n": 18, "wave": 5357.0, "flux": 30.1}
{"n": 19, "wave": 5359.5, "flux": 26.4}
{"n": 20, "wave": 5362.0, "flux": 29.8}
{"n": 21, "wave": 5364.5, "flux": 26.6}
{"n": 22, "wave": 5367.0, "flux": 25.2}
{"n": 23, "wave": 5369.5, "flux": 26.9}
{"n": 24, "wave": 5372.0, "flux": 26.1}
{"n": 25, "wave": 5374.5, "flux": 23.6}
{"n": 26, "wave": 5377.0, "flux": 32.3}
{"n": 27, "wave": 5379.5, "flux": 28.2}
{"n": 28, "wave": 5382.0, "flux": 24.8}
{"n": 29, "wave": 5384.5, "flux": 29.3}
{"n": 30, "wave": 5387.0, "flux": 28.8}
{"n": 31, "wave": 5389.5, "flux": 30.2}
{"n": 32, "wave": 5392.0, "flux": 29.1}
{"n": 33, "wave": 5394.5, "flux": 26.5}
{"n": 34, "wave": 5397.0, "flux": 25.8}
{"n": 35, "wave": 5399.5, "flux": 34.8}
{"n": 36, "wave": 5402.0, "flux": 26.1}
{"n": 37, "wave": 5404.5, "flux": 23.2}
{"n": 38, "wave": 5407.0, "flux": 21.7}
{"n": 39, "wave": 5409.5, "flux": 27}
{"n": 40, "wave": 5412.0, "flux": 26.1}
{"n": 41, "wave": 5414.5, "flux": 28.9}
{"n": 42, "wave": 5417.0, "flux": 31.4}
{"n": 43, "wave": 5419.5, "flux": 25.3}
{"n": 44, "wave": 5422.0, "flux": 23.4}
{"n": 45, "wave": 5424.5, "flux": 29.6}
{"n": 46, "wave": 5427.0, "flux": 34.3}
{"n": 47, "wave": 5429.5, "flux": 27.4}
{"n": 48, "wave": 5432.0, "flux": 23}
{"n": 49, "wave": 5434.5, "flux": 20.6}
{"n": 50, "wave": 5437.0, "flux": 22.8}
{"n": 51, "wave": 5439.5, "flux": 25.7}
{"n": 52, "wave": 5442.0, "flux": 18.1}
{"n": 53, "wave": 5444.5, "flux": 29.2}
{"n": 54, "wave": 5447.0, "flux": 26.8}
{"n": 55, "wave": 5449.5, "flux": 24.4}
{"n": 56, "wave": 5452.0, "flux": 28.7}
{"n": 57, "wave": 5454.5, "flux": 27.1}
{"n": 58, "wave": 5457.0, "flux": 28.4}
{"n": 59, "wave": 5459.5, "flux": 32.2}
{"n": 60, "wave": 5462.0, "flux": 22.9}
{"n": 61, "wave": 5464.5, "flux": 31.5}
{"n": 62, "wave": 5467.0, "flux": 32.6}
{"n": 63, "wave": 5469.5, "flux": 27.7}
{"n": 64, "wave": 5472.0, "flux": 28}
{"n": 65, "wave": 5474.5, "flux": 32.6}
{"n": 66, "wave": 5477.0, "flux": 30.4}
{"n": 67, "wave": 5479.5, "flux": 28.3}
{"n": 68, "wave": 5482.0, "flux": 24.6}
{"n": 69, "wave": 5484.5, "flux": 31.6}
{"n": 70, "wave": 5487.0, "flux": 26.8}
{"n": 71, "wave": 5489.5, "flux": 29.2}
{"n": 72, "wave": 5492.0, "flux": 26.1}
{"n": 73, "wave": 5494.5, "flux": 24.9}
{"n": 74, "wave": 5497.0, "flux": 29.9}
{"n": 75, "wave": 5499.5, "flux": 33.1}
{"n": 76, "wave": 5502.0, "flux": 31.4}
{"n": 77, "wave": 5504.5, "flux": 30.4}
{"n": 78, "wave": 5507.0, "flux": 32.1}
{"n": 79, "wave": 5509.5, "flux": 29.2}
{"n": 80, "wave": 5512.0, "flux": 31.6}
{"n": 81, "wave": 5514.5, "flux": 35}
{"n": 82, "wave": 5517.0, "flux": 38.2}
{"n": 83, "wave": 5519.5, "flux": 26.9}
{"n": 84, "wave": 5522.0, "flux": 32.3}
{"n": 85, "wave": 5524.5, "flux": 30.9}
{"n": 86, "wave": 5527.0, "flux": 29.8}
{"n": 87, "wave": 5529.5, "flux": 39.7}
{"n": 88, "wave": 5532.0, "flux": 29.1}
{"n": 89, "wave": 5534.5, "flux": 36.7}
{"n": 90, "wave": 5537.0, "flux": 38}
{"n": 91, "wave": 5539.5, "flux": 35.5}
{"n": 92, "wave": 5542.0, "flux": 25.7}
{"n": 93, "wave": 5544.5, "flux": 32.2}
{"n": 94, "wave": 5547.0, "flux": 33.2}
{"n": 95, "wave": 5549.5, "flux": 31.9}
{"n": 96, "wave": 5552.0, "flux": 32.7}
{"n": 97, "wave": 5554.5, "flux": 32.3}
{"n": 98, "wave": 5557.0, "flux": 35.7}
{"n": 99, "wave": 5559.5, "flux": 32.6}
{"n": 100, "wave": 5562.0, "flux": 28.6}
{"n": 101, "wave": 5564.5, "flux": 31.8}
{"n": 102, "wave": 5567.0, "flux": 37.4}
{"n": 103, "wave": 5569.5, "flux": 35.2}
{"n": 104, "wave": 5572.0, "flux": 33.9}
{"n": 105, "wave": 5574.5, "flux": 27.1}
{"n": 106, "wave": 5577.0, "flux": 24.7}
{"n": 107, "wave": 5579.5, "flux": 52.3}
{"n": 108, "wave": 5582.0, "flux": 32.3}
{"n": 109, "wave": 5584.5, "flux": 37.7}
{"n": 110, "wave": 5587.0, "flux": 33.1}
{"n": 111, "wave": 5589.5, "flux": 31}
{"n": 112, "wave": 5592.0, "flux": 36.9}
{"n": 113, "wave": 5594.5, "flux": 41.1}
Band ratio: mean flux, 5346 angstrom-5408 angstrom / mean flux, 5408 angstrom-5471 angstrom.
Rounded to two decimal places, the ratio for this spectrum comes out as 1.00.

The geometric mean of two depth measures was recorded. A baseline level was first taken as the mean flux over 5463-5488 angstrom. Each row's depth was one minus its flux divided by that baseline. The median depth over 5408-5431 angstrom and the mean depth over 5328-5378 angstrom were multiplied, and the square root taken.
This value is 0.061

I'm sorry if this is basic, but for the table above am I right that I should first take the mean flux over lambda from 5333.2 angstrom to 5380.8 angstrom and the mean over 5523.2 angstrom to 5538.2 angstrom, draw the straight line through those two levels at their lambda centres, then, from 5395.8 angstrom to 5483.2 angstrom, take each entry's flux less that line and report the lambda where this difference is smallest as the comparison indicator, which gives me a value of 5442.0 angstrom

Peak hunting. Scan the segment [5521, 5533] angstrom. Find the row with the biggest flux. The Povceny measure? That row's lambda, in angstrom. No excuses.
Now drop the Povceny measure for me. 5529.5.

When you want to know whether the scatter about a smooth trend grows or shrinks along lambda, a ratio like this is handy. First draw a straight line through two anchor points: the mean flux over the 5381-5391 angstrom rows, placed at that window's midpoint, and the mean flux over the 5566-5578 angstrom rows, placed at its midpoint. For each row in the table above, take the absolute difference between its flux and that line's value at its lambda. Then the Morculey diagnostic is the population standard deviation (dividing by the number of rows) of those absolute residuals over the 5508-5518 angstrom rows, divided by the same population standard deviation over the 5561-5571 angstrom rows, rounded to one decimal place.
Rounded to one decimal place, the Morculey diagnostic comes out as 1.3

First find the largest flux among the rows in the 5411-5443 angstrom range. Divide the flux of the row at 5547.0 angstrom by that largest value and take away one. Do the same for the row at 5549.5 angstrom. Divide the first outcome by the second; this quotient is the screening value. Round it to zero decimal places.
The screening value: 0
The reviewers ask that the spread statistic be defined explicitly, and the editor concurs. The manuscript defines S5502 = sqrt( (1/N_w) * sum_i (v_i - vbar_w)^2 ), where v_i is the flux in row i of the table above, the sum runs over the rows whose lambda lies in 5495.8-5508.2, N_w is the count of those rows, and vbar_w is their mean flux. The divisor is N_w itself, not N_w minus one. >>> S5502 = 1.2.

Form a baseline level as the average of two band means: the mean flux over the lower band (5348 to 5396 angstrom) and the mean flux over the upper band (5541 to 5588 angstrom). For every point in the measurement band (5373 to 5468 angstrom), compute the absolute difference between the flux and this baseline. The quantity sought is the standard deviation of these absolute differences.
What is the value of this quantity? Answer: 2.8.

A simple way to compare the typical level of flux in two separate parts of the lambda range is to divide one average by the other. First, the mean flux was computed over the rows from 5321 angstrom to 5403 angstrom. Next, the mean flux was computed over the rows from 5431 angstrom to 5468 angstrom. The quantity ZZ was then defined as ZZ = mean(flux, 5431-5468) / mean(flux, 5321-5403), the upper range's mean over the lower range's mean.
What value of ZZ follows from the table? 0.94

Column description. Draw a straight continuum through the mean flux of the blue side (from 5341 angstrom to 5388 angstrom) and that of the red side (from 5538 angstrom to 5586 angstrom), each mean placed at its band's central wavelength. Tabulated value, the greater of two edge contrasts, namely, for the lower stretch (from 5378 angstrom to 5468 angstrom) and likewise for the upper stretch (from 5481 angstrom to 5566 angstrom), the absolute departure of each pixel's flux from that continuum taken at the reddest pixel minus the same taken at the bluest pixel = 1.6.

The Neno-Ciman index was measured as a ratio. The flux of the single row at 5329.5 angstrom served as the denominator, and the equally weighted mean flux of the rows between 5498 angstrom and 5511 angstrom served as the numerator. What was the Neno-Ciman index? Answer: 1.08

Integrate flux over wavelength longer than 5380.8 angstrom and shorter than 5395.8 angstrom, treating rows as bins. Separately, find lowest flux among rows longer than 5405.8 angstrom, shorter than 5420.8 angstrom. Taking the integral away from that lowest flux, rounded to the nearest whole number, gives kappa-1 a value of -400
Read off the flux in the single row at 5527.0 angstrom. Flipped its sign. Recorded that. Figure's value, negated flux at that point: -29.8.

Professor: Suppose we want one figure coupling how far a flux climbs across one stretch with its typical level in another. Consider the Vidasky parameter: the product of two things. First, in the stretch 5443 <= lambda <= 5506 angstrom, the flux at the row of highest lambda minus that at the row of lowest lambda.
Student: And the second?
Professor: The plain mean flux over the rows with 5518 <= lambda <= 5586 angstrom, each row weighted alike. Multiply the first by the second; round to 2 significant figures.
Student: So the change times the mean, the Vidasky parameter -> 40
